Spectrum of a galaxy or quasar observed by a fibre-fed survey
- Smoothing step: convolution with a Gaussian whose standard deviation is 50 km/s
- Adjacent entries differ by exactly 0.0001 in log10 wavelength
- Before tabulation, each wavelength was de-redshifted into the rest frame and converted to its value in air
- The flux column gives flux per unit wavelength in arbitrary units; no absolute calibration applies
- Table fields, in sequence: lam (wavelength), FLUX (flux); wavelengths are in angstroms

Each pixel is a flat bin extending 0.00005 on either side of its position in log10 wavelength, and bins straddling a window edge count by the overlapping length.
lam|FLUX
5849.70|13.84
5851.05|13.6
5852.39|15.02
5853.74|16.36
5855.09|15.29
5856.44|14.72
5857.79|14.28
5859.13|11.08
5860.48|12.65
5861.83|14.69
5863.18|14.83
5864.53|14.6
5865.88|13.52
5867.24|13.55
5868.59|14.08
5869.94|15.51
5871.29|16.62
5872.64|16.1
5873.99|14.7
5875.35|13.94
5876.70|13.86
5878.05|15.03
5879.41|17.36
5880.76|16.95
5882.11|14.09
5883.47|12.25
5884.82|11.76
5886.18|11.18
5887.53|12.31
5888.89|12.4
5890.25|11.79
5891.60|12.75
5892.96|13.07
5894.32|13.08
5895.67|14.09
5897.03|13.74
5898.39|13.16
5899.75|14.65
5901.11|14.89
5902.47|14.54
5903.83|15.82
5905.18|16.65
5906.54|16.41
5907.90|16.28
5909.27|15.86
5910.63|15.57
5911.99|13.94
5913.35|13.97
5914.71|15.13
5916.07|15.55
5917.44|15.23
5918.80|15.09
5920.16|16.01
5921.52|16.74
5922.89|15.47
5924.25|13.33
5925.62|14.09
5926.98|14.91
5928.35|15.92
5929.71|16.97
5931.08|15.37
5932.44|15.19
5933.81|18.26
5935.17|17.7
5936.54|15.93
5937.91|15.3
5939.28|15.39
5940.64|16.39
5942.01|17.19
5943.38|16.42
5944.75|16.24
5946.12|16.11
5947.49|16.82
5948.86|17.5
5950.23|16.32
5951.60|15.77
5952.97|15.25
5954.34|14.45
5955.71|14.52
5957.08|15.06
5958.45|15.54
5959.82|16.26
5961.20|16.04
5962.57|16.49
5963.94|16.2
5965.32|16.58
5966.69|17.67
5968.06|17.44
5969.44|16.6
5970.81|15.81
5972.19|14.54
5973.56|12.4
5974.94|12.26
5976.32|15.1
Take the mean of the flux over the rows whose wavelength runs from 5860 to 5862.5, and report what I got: 13.7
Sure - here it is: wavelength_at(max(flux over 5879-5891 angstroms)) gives 5879.41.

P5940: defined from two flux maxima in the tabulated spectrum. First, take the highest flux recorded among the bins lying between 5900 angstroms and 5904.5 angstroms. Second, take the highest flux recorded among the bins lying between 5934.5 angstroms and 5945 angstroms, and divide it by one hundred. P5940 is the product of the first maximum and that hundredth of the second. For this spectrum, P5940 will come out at 2.80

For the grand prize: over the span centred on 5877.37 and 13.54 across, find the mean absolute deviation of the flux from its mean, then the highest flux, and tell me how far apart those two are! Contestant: 16.0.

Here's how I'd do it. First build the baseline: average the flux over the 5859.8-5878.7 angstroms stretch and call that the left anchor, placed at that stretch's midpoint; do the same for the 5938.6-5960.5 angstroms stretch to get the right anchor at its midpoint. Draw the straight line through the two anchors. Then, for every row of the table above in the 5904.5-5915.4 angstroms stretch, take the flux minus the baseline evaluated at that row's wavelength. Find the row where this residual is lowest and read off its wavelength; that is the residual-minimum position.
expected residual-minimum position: 5911.99 angstroms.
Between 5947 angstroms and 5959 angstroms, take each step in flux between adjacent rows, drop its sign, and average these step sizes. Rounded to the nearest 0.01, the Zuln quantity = 0.60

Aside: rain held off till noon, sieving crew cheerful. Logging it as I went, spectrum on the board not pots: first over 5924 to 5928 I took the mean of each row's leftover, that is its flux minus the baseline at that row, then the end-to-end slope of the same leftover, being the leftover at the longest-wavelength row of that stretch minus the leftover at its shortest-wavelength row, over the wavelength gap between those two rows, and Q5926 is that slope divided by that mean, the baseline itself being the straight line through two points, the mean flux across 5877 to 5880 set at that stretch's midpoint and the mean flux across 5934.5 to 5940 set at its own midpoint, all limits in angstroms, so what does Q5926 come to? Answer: -0.3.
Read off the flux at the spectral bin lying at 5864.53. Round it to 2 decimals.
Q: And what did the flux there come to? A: 14.60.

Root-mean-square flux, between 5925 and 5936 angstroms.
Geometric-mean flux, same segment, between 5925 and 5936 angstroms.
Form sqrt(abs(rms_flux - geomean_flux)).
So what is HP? 0.34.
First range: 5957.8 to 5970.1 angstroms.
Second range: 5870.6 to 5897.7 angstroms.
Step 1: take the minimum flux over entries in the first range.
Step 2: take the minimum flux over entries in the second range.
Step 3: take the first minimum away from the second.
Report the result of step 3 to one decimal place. -4.4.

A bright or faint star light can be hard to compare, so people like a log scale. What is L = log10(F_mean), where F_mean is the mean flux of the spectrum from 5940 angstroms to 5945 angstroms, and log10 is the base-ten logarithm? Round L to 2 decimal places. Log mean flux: 1.22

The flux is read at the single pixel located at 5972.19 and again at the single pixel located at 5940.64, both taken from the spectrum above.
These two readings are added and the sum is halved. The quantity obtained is 15.5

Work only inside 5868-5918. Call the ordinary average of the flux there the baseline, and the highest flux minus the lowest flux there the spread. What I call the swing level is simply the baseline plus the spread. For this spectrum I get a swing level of 20.6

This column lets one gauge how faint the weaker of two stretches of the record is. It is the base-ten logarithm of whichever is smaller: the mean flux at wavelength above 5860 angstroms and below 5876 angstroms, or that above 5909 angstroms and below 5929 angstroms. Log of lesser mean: 1.16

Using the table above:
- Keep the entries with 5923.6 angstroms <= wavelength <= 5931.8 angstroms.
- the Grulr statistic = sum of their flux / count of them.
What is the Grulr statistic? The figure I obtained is 15.1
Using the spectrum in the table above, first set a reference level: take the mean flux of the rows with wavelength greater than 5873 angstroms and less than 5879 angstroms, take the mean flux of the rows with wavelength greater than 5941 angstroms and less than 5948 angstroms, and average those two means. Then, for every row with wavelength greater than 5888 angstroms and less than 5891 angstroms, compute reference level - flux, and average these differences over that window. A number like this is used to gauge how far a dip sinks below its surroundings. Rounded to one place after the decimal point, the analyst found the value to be 3.4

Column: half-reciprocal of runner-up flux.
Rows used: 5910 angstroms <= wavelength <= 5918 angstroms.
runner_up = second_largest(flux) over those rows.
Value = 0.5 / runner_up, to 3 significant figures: 0.0322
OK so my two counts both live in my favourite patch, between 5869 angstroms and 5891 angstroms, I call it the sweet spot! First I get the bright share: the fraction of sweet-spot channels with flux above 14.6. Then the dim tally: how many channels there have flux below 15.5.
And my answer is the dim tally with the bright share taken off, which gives 10.6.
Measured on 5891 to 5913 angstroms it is 9.5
